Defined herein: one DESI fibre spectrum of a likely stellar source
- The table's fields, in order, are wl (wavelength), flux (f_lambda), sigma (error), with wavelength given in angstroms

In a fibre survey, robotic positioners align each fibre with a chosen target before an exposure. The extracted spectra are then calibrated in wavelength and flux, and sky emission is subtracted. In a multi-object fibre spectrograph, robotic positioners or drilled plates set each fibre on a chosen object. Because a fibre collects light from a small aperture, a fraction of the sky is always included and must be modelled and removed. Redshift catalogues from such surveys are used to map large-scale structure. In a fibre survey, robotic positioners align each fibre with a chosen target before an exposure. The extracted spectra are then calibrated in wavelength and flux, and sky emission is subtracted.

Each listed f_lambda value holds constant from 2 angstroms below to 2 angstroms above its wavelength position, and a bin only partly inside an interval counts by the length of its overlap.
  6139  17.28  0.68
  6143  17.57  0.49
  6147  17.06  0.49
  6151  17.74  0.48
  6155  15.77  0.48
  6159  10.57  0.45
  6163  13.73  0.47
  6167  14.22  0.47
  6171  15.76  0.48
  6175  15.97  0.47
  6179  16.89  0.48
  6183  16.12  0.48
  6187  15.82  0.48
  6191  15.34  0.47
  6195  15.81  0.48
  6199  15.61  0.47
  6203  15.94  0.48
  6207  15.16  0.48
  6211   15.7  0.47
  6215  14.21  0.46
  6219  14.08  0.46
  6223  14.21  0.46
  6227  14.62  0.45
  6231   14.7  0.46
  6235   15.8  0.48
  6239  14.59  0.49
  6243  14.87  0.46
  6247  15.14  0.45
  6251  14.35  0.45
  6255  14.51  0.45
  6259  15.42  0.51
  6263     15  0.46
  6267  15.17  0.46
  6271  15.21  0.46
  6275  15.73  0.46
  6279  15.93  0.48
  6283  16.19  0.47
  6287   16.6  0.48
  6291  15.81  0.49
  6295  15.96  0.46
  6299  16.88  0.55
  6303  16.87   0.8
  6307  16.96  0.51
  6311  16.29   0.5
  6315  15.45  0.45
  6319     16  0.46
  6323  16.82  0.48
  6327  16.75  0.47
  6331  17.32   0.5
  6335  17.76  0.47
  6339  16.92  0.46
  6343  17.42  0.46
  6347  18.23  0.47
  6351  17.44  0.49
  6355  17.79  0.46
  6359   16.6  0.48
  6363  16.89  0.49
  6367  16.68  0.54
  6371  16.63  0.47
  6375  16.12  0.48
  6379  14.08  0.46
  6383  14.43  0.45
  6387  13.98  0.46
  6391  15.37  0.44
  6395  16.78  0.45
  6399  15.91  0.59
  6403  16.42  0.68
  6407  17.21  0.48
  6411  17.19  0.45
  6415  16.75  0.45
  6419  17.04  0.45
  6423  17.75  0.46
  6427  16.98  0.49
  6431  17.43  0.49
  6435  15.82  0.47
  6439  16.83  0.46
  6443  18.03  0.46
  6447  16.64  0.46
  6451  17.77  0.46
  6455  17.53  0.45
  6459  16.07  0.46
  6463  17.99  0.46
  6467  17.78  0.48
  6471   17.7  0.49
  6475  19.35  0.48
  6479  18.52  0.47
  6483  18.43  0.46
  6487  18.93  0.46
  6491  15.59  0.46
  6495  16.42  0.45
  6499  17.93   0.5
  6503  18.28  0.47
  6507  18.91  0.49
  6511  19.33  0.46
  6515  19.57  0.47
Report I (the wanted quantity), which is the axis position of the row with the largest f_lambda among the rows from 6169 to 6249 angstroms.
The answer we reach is 6179 angstroms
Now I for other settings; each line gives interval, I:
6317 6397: 6347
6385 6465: 6443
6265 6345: 6335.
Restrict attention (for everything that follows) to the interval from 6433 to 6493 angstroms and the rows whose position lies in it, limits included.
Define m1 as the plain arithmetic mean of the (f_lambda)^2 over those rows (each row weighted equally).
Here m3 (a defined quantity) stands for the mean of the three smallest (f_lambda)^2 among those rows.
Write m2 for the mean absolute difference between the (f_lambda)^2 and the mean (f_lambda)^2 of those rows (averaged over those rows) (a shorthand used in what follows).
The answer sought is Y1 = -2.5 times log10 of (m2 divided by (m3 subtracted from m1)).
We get 0.68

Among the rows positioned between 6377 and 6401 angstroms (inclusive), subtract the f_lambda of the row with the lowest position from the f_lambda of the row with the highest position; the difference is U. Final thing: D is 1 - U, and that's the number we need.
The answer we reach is -0.8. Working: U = 1.8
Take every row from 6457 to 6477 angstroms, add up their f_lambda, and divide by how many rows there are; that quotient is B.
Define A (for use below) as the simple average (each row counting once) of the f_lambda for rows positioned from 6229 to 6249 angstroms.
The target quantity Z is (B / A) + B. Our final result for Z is 19.0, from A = 15.0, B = 17.8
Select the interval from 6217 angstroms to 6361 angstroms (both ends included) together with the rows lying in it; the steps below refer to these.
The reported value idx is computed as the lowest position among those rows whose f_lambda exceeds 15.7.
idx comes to 6235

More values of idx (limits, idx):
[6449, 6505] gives 6451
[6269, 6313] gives 6275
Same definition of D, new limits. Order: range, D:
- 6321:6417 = 1.1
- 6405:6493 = 2.6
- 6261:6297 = 0.0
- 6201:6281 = 1.0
